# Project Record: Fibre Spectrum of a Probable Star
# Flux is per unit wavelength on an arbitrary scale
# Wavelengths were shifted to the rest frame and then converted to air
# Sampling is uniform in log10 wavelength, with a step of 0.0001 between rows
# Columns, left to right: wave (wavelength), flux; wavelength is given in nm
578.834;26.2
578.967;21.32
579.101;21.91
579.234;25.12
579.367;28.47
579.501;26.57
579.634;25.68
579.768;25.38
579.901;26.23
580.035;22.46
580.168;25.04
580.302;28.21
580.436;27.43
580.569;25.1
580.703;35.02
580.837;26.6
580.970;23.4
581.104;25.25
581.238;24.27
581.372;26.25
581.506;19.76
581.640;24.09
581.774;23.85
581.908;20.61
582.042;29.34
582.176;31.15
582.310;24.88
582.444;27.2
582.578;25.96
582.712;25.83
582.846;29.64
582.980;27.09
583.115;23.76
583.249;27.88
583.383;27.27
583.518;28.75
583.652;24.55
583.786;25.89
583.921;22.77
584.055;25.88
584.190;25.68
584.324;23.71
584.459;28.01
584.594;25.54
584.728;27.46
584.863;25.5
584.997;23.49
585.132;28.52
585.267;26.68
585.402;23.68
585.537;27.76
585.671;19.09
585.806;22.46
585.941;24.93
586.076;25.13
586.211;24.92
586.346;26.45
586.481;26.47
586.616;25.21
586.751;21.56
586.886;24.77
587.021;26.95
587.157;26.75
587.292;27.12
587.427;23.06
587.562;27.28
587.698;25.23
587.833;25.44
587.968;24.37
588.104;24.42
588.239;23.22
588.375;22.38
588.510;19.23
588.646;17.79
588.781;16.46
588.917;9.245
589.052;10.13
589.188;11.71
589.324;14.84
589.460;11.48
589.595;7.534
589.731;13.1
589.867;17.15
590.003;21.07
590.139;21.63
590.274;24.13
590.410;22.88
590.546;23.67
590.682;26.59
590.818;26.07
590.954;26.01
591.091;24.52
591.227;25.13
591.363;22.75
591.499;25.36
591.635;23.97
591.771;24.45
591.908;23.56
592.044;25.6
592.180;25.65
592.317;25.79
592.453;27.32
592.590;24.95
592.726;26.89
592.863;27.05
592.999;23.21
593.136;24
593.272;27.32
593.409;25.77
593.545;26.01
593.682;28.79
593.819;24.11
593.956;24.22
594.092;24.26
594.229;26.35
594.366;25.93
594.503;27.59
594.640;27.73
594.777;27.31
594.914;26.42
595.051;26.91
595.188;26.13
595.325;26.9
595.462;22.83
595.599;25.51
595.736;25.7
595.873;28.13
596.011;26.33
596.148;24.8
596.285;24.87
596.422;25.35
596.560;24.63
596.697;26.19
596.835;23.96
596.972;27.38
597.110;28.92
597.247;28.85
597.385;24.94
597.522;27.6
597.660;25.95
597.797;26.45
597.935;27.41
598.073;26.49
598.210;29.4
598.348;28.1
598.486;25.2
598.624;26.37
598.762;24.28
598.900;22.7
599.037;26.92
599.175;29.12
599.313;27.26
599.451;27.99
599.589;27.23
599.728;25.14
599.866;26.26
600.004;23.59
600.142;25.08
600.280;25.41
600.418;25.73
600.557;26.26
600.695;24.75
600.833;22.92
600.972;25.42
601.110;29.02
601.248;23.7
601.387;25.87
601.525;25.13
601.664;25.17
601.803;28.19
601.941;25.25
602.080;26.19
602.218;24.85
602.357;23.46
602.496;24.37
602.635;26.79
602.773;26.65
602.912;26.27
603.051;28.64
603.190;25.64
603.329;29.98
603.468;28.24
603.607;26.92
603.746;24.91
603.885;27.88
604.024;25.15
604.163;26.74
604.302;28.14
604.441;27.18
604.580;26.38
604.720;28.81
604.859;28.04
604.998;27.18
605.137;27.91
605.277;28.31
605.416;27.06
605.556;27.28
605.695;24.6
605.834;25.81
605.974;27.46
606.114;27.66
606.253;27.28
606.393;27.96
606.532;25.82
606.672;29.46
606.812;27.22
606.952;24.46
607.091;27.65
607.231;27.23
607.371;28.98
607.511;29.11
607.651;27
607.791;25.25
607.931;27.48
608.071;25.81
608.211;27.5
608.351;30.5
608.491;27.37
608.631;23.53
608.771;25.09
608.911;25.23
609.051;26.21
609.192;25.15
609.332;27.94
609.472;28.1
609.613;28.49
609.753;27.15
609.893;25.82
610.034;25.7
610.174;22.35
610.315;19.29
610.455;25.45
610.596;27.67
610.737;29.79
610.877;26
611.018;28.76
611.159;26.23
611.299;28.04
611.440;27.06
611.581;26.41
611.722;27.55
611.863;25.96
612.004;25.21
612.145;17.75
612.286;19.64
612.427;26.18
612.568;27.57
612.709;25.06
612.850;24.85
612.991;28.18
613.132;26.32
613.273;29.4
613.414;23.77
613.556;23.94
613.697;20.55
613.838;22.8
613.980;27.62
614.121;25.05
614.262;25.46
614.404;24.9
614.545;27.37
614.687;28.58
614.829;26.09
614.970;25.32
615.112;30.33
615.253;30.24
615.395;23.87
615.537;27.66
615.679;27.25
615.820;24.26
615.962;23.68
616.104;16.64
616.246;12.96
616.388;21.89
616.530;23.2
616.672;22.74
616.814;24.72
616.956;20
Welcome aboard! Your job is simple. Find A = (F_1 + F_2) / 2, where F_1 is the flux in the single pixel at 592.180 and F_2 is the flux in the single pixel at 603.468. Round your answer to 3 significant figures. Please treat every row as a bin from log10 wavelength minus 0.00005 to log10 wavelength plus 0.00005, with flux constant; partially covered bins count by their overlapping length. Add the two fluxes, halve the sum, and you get 26.9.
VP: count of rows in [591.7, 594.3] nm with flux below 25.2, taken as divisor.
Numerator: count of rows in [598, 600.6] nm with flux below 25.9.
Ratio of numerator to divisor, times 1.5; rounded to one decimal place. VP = 1.5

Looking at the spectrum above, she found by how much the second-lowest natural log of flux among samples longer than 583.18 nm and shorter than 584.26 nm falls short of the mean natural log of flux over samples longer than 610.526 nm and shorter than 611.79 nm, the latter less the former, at 0.11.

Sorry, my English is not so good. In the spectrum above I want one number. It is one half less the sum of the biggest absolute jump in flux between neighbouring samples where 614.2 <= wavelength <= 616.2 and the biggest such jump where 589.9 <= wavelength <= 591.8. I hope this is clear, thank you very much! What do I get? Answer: -9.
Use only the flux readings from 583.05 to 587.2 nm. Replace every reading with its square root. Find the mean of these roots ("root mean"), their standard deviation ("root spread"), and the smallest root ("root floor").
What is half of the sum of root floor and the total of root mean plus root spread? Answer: 4.81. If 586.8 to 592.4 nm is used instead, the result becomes 4.01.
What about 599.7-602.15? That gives 4.99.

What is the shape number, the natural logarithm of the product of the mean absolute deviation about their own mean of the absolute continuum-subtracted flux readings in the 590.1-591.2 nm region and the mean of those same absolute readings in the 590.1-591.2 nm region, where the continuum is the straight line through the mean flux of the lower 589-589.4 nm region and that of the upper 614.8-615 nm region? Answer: 2.67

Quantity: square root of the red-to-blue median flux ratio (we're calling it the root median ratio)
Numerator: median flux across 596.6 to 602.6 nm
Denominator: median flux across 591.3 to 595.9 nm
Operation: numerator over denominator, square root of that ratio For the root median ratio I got 1.00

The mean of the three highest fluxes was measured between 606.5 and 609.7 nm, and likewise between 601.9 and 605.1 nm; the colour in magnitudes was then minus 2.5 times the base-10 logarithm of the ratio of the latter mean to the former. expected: 0.02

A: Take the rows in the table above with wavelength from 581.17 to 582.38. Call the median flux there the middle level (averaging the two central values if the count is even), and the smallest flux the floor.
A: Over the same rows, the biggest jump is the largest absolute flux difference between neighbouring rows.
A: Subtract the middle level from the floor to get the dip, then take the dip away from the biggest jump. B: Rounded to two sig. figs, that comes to 13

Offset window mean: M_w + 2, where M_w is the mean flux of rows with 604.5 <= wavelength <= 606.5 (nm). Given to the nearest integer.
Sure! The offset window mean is 29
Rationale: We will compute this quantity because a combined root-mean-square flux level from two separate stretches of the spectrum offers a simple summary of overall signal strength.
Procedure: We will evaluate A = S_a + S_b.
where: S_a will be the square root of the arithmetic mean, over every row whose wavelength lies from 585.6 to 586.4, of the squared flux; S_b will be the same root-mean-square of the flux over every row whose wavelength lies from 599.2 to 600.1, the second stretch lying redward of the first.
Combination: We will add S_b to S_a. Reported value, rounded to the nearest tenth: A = 50.2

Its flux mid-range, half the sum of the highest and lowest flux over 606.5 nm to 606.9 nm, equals 27.6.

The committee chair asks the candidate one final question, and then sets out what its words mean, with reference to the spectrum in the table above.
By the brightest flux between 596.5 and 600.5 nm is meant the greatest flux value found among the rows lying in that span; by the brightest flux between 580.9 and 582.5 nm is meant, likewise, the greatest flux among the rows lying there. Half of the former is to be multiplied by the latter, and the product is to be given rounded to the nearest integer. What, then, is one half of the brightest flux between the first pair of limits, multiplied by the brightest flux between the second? 458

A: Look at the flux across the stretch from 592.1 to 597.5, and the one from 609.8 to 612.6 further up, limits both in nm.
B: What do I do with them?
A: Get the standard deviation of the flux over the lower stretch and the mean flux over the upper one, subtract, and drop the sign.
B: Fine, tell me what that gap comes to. 23.9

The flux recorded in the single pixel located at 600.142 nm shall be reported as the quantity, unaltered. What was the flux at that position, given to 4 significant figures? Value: 25.08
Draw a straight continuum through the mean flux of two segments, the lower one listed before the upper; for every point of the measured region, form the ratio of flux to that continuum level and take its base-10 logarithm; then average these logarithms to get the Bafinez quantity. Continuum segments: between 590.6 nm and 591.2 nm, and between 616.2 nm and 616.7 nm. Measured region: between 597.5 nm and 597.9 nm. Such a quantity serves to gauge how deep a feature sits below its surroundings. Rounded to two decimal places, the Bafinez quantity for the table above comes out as 0.04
